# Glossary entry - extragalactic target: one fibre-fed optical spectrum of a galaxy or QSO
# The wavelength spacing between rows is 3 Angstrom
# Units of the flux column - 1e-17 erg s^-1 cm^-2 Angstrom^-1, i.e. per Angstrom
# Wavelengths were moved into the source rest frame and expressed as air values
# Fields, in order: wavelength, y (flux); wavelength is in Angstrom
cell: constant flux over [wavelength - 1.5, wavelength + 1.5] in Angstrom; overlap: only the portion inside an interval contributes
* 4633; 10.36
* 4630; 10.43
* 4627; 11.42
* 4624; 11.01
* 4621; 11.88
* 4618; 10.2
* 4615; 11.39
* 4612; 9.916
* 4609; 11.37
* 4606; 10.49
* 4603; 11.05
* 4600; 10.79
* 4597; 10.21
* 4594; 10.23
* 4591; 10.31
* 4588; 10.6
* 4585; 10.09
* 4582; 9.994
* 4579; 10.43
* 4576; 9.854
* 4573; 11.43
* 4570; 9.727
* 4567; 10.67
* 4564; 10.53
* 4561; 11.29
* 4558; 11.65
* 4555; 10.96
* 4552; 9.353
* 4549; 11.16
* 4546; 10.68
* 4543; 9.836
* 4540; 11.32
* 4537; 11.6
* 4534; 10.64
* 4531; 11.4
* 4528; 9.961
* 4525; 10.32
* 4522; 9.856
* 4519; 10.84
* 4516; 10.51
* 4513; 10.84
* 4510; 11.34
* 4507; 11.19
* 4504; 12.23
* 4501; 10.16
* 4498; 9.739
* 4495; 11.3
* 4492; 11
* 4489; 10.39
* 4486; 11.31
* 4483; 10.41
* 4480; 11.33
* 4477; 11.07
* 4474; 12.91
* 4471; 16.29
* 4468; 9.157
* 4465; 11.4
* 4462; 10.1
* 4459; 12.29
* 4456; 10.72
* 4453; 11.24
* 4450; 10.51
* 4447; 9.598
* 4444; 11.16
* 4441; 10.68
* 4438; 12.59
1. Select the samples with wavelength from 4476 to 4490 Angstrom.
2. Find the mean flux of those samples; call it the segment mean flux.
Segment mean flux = 10.9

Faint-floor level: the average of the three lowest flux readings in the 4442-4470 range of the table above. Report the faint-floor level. 9.6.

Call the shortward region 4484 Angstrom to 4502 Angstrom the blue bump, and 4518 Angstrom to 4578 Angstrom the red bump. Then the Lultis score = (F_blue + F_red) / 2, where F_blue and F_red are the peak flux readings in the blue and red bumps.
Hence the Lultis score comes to 11.5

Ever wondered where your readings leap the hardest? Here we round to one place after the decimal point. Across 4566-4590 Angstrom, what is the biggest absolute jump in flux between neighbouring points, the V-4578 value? 1.7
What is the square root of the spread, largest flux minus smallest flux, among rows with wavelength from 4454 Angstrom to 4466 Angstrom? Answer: 1.48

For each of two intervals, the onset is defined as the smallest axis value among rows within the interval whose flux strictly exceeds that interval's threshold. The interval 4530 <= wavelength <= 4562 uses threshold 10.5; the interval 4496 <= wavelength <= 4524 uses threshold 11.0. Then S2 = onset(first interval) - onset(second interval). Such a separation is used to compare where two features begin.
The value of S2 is 27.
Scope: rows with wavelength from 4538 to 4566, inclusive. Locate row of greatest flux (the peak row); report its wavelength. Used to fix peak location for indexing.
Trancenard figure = 4558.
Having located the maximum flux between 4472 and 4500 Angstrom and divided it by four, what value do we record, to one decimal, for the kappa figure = 3.2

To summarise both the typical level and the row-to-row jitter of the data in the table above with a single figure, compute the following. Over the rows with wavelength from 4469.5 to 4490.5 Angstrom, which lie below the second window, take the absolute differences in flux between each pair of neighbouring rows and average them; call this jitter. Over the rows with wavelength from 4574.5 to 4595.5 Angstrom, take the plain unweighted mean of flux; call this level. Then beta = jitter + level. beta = 11.6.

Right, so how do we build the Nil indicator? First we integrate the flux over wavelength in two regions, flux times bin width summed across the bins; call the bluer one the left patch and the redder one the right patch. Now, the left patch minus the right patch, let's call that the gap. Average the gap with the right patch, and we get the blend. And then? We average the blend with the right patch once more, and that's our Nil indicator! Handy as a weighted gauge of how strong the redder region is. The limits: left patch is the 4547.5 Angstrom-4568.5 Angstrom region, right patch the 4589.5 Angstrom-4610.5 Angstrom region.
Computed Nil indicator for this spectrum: 168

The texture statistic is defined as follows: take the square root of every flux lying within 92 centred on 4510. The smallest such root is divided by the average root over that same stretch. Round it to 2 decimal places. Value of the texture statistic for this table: 0.91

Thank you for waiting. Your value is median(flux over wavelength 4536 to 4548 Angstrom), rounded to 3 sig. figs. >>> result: 11.0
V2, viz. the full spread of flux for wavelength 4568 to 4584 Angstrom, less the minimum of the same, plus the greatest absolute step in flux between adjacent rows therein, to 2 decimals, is -6.32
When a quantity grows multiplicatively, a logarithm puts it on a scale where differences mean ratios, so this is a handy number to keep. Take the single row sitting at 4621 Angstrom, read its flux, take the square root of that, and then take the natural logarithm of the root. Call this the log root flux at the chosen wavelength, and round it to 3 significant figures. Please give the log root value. 1.24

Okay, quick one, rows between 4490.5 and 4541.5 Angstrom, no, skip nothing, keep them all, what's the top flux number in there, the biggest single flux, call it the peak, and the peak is 12.23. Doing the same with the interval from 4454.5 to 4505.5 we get 16.29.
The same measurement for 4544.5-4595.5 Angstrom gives 11.65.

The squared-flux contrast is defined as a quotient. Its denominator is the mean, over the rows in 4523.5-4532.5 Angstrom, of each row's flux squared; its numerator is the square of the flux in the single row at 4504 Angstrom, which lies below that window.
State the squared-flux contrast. 1.34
